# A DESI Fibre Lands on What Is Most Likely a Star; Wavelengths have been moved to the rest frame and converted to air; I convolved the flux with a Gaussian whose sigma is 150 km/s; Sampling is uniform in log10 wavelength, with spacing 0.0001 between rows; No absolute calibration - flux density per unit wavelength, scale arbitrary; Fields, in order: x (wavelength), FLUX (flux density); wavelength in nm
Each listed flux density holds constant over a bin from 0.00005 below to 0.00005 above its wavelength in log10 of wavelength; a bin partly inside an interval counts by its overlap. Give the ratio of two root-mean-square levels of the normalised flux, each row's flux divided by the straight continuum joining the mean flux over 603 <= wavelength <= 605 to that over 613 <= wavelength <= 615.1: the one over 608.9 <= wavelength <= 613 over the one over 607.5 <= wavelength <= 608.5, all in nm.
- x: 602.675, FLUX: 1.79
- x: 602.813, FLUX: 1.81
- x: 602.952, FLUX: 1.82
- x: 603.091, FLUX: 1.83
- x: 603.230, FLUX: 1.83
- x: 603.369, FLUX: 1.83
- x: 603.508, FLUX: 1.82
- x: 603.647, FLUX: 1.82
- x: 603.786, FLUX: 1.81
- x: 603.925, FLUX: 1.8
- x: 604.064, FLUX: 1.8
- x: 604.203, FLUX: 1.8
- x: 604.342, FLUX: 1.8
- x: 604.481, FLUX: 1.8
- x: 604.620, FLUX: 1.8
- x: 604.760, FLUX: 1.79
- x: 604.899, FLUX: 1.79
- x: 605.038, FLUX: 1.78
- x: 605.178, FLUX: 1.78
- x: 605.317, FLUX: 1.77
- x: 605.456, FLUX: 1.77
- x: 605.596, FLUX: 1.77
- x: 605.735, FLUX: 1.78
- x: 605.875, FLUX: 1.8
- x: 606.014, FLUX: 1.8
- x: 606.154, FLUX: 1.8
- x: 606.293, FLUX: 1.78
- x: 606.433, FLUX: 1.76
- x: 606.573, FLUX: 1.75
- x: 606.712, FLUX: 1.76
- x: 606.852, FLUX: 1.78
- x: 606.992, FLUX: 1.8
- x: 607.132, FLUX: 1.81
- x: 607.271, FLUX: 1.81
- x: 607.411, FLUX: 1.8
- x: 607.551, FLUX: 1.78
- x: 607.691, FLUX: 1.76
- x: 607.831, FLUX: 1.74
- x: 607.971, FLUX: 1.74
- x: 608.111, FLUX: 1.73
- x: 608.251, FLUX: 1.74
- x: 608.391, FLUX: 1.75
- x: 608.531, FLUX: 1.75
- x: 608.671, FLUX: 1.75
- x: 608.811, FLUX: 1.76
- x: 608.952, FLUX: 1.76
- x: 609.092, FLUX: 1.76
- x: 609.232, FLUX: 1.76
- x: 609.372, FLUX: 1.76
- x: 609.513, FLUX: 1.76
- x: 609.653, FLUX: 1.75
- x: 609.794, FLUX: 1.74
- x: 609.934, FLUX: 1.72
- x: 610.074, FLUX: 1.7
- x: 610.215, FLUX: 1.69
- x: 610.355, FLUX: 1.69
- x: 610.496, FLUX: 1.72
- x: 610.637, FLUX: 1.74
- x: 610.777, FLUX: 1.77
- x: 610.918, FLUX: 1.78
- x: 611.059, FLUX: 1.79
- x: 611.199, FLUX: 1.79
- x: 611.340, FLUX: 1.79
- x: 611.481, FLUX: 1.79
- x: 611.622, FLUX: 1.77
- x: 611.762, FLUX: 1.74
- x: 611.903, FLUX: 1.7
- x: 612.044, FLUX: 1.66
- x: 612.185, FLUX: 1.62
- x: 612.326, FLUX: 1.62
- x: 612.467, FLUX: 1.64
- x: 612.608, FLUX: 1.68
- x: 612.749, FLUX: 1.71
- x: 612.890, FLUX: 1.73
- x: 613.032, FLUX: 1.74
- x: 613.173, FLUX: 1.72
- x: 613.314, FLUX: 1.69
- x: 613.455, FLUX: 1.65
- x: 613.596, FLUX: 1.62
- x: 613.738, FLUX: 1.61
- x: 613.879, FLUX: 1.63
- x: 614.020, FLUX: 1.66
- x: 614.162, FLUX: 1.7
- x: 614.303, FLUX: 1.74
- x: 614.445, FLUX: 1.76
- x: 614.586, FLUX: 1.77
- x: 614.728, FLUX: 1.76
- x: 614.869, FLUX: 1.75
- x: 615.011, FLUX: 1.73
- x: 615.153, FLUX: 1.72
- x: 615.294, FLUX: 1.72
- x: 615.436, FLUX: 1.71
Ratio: 1.01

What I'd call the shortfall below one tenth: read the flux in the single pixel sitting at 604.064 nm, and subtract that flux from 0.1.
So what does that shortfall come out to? -1.70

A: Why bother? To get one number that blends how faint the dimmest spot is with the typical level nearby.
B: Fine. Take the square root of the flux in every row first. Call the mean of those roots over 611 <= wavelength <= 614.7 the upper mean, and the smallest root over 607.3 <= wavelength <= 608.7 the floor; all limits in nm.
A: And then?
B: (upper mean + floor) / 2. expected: 1.31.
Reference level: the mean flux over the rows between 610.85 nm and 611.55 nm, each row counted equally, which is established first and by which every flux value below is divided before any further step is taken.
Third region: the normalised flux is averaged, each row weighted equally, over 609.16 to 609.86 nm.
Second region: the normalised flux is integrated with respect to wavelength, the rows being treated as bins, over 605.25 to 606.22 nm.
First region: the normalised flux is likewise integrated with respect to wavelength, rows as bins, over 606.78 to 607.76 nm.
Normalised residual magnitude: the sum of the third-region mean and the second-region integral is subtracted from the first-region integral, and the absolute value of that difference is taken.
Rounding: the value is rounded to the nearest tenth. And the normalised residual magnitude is 1.0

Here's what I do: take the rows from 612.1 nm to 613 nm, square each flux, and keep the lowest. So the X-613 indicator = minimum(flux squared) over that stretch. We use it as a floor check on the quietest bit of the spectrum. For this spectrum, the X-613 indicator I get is 2.62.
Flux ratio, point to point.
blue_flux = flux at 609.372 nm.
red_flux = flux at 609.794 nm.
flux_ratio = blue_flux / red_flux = 1.01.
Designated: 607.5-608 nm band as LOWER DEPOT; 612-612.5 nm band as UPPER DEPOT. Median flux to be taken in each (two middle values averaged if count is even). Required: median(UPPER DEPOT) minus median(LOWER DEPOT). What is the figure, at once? -0.12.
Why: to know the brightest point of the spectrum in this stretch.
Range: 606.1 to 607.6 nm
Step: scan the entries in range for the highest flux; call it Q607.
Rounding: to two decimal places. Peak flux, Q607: 1.81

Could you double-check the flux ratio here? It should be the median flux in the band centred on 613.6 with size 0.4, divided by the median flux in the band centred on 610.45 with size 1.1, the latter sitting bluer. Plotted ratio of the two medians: 0.94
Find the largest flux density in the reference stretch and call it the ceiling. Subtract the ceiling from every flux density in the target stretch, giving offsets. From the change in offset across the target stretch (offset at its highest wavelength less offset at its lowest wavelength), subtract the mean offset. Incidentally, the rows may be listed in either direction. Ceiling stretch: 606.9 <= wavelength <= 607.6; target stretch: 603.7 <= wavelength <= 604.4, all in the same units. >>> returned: -0.002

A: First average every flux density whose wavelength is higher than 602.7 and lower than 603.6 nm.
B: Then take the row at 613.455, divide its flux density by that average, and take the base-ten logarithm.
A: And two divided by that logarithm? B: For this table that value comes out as -46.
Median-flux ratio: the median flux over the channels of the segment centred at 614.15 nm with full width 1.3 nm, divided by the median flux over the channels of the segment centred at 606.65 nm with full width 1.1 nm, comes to 0.96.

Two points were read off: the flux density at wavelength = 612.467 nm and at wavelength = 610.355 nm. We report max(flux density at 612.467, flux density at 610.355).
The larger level 1.69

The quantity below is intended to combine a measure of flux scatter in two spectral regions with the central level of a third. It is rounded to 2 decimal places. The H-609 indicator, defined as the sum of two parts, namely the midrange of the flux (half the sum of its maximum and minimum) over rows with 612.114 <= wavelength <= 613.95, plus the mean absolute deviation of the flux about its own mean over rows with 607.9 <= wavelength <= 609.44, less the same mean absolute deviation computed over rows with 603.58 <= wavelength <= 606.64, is 1.67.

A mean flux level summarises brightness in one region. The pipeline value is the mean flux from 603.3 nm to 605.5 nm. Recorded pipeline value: 1.80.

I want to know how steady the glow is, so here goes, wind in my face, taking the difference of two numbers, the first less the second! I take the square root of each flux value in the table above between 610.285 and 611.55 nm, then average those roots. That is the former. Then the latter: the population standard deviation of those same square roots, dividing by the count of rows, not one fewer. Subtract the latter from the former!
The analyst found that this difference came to 1.31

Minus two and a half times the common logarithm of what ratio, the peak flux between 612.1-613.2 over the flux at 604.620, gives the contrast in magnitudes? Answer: 0.037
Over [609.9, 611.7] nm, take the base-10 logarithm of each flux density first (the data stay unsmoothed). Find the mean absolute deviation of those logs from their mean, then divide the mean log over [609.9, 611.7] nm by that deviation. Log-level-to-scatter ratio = 27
